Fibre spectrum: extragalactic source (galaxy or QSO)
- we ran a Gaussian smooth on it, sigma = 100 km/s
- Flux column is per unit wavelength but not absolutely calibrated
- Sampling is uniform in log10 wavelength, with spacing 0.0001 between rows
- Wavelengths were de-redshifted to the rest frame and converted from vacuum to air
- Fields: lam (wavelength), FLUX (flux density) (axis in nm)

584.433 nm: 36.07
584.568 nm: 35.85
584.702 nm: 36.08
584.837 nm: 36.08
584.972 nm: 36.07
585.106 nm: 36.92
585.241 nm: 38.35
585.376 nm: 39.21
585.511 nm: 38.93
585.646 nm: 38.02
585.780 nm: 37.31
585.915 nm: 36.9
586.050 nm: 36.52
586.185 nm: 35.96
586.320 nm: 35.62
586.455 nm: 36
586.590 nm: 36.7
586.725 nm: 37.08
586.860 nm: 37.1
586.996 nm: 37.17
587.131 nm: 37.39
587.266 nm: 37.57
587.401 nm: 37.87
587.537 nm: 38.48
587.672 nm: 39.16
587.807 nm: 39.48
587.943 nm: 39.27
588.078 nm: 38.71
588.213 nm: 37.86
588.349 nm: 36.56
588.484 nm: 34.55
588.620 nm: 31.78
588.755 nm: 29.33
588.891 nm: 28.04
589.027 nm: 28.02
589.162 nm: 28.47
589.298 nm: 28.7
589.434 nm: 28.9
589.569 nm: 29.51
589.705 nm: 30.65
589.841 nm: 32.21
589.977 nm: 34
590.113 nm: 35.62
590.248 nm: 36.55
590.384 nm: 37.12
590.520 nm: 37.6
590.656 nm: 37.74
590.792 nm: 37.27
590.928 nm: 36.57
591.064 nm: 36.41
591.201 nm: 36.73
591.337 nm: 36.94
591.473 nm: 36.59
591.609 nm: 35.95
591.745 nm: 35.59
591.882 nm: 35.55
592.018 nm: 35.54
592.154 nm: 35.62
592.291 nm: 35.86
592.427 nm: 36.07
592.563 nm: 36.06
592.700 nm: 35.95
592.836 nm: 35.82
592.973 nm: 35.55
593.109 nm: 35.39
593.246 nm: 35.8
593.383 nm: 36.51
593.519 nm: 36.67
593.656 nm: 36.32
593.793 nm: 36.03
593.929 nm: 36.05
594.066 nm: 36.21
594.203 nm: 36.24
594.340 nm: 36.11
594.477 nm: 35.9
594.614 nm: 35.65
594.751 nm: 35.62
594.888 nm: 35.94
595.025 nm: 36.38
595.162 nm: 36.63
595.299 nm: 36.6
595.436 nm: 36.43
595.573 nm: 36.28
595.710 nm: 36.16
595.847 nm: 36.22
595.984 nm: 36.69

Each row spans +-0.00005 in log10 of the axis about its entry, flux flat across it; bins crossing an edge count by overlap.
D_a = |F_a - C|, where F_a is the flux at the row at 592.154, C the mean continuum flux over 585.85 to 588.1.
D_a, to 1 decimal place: 1.8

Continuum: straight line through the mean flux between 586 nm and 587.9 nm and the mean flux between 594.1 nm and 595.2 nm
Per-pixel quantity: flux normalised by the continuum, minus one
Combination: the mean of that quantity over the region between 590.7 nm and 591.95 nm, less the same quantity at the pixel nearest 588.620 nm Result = 0.14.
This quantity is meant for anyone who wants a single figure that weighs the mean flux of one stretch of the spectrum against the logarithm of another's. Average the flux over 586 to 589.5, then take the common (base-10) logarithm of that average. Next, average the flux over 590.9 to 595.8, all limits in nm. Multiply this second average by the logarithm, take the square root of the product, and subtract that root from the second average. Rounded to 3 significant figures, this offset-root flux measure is 28.6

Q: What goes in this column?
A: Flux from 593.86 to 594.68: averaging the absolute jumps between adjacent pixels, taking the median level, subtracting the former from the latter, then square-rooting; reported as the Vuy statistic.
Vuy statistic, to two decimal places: 5.99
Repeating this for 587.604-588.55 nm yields 6.15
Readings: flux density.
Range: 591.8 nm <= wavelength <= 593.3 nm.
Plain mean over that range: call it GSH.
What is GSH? 35.7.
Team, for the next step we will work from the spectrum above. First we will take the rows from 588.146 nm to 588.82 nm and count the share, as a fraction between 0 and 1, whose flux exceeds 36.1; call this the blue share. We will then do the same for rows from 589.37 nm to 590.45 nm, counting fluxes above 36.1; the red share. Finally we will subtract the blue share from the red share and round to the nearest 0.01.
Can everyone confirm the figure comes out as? -0.15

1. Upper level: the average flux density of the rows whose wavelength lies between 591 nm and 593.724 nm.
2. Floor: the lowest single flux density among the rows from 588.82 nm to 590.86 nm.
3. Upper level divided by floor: 1.3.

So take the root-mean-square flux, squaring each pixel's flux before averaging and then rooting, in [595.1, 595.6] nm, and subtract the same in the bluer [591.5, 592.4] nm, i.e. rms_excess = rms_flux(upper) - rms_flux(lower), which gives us 0.8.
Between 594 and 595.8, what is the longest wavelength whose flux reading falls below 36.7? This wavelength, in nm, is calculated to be 595.710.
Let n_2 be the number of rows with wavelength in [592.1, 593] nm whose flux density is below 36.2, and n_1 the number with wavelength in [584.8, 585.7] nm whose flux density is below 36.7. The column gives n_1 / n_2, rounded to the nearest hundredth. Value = 0.29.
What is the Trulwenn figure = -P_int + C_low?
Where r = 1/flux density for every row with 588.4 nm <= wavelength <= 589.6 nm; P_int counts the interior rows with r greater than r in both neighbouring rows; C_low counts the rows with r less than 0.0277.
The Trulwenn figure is -1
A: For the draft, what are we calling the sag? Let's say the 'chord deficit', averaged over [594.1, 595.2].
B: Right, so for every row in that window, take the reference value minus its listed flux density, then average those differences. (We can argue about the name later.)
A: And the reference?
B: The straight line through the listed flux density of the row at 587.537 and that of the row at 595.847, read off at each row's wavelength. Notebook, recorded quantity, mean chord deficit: 0.5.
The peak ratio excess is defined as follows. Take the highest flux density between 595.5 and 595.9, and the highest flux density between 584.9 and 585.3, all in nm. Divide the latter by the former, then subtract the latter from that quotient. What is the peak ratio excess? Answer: -37.3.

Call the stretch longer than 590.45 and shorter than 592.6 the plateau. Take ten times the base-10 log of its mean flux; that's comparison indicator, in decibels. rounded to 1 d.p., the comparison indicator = 15.6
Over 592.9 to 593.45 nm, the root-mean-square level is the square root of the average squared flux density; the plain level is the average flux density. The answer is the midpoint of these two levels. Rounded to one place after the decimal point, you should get 35.8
